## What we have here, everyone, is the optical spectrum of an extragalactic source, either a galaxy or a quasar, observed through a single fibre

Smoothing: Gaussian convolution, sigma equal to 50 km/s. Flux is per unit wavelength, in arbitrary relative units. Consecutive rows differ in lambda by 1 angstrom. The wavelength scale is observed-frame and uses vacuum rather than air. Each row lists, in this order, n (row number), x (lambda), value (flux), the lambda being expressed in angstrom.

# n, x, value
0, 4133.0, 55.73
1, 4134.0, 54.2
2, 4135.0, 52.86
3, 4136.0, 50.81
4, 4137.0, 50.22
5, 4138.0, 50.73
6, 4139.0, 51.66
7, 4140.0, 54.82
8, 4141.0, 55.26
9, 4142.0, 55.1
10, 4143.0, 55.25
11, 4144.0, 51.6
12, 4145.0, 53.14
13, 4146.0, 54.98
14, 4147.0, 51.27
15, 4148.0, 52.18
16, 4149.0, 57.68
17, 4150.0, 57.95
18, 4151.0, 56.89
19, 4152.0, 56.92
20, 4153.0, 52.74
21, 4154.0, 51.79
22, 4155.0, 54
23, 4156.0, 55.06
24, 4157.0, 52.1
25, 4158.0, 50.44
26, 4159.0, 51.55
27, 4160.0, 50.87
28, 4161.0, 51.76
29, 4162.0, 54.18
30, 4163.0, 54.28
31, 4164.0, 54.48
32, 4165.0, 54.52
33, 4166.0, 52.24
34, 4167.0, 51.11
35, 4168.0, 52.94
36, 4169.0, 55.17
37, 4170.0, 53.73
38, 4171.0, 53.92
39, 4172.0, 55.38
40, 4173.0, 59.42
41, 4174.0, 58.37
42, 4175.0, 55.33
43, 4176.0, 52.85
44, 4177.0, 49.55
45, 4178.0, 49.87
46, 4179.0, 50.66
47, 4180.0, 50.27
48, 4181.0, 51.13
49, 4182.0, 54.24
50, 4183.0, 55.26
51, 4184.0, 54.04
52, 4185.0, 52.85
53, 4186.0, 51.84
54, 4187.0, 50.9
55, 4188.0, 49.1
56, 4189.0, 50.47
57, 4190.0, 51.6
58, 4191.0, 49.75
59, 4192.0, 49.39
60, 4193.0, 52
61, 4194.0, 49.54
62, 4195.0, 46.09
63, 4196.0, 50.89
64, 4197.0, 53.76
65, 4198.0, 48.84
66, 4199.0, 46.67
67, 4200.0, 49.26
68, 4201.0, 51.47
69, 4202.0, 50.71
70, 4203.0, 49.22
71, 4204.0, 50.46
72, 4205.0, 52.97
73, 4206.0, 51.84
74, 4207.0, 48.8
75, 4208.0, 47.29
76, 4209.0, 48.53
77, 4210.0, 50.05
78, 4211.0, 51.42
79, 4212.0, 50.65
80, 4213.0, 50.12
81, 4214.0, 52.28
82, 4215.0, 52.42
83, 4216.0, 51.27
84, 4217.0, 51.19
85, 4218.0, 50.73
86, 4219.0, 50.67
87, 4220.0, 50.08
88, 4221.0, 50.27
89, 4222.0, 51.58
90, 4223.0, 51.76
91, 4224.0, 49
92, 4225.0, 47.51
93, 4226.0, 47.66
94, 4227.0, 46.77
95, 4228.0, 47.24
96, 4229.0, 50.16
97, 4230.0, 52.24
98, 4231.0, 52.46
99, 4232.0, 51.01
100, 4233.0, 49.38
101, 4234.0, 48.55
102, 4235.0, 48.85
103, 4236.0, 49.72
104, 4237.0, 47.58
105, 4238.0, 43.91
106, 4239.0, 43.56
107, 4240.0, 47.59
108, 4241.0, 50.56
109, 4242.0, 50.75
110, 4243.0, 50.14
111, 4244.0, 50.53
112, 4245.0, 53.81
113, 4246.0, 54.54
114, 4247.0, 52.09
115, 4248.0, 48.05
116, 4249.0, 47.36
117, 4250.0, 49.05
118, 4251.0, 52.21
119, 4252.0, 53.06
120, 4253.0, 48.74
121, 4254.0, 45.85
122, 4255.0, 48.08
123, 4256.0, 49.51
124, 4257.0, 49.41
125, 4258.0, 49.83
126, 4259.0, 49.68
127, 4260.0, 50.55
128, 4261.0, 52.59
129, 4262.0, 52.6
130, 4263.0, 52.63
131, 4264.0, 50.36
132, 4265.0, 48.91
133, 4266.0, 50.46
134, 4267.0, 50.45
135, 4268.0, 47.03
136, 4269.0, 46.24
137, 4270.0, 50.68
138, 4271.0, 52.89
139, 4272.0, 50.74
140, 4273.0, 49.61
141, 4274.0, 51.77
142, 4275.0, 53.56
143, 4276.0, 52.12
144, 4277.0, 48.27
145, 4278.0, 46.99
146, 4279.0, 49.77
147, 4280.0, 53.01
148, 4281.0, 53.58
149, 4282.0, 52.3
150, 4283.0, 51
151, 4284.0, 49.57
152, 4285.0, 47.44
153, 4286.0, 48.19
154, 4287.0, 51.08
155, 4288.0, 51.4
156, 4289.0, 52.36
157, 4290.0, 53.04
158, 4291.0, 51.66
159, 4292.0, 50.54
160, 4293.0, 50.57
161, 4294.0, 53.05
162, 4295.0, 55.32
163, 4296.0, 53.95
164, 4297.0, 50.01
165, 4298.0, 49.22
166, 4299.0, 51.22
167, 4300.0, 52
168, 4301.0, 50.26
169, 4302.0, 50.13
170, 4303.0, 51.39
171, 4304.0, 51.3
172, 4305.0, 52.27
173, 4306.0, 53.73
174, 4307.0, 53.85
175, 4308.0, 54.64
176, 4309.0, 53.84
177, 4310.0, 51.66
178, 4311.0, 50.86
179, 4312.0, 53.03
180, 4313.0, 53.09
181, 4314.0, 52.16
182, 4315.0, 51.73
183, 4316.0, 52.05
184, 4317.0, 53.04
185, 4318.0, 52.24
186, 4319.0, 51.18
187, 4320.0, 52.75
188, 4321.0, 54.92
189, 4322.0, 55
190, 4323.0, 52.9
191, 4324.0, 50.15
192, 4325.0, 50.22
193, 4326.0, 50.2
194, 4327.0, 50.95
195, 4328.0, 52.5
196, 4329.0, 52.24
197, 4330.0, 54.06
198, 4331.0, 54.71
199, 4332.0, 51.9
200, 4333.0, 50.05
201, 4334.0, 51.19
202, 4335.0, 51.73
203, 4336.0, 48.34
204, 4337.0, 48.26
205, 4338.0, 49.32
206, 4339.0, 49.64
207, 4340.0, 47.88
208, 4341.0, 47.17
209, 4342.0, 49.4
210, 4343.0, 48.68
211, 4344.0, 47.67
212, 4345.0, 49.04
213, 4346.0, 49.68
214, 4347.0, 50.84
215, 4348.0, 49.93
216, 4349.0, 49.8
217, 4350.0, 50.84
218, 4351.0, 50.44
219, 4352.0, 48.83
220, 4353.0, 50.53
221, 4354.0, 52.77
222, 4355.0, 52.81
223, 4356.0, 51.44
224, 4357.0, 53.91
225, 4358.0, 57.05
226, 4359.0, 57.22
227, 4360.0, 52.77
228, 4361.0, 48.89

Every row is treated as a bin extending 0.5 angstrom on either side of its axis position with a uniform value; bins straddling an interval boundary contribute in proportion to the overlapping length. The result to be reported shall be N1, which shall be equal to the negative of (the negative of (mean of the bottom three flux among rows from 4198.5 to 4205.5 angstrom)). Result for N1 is 48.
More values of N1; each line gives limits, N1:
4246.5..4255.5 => 47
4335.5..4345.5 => 48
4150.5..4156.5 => 53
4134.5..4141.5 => 51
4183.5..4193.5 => 49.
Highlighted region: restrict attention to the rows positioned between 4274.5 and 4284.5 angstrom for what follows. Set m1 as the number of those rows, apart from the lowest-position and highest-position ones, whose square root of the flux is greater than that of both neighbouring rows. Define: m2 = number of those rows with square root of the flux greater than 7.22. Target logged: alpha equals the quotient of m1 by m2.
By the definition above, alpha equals 0.25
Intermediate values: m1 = 1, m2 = 4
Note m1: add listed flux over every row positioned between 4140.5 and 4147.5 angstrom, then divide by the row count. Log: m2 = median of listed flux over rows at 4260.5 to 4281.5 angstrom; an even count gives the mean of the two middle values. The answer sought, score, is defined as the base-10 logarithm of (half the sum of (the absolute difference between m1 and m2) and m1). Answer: 1.45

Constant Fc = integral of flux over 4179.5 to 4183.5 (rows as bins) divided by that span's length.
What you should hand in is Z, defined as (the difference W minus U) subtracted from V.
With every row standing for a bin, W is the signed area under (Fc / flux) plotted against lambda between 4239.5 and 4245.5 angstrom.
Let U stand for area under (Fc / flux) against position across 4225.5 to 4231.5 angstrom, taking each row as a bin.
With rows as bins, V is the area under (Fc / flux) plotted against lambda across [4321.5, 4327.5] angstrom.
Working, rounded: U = 6.42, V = 6.14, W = 6.26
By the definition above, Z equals 6.29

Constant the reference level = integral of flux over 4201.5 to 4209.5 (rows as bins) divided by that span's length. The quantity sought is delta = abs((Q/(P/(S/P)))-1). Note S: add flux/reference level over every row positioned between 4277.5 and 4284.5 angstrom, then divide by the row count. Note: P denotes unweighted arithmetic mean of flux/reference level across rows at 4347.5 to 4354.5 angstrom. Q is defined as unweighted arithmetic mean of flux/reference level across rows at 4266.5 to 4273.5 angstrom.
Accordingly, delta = 0.01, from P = 1.01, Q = 0.99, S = 1.02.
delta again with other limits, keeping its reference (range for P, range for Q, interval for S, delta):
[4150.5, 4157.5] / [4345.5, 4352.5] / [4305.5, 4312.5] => 0.10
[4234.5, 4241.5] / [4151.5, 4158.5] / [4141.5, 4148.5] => 0.27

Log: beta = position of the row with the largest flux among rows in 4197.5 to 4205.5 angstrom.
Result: 4205.0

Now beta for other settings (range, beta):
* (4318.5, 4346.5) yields 4322.0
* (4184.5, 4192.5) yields 4185.0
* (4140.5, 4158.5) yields 4150.0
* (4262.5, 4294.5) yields 4281.0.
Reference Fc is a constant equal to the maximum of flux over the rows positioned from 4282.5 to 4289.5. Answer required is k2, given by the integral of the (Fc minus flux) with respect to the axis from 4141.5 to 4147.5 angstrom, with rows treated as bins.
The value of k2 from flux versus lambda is -7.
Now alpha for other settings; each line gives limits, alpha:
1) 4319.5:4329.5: 0.50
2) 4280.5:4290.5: 0.00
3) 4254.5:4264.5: 1.00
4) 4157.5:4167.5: 0.40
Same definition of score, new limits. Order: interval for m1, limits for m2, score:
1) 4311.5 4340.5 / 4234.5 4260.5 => 1.43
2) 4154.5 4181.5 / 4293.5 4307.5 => 1.44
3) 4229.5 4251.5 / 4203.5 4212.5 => 1.40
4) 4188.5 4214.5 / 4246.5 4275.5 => 1.40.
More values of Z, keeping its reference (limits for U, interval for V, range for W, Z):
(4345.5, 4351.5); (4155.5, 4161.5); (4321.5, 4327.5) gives 6.25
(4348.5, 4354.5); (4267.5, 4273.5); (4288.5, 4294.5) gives 6.56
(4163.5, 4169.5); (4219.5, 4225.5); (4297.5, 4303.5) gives 6.01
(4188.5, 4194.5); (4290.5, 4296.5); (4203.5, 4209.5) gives 5.96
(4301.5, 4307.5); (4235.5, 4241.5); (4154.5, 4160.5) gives 6.75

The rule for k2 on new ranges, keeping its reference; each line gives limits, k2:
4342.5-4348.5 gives 18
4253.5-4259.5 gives 22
